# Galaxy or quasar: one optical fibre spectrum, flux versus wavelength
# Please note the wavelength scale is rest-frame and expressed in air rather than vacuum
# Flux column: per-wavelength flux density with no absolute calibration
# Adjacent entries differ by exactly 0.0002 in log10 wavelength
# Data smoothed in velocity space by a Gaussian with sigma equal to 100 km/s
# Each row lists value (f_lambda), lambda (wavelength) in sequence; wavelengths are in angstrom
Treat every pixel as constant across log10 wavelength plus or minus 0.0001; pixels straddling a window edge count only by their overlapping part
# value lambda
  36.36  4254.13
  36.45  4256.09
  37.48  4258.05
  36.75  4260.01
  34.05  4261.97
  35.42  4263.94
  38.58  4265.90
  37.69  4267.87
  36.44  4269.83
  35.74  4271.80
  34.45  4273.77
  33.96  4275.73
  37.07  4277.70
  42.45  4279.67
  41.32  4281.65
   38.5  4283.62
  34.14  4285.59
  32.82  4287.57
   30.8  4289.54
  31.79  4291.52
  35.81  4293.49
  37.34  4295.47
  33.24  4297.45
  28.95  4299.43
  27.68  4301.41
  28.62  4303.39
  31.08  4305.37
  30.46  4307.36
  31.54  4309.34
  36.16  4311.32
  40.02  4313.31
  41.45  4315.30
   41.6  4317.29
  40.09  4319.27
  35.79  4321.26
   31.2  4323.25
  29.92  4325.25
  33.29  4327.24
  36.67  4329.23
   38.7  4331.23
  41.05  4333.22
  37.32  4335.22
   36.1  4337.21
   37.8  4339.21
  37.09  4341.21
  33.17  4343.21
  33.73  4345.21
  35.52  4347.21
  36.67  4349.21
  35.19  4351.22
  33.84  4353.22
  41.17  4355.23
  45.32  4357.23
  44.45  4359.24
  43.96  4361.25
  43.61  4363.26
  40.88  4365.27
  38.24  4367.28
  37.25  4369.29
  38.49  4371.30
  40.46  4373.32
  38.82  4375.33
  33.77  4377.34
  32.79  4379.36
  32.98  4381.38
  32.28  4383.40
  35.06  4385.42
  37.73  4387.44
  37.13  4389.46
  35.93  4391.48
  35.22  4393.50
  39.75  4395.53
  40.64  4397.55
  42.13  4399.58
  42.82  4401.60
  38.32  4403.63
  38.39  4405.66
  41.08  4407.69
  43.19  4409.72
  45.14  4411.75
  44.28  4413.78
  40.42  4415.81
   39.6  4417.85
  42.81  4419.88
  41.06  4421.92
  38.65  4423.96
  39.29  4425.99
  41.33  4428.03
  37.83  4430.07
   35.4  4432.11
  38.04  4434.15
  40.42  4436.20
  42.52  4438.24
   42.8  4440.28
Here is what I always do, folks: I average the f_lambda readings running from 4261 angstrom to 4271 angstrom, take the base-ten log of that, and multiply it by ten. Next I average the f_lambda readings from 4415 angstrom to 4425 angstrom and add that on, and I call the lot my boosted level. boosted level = 56.1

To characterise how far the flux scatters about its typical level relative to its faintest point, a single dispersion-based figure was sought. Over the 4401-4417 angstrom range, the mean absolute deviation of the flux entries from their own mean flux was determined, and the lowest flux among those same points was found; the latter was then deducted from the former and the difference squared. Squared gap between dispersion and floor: 1308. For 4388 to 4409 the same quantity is 1094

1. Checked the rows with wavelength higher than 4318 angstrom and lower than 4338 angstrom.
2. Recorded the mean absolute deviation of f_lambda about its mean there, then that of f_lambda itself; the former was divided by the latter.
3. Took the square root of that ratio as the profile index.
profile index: 0.277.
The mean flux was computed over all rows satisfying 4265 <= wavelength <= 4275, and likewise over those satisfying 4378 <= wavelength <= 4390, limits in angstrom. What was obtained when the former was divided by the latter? 1.06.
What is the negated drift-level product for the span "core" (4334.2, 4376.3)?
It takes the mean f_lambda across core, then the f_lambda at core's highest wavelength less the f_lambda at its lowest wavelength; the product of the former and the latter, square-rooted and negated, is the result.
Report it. -7.6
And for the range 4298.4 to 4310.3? -8.8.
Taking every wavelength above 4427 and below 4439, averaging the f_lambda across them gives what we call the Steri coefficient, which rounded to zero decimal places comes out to 39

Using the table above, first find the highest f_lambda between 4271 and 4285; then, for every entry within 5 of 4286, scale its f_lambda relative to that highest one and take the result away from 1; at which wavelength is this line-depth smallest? 4281.65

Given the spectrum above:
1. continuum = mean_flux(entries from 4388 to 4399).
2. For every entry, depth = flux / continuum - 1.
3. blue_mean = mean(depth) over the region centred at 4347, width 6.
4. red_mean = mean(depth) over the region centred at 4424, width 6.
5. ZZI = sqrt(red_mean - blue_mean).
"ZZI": 0.34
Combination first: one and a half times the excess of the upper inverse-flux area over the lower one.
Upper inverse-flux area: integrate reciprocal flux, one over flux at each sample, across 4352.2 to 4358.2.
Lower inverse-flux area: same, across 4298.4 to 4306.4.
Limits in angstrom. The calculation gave -0.18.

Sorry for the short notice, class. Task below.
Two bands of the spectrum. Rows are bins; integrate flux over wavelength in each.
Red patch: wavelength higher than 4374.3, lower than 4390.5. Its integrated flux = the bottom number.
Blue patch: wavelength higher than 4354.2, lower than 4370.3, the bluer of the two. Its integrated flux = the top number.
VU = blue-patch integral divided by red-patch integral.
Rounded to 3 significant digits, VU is 1.19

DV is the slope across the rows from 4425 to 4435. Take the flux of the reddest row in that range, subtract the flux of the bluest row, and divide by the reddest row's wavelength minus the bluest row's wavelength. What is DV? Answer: -0.2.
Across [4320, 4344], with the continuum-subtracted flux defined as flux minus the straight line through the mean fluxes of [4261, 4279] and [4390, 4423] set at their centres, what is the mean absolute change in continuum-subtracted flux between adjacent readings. 2.6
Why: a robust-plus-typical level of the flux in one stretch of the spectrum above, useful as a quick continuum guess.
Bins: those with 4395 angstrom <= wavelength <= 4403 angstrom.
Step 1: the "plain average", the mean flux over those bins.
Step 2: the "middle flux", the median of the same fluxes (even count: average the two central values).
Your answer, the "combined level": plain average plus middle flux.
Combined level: 83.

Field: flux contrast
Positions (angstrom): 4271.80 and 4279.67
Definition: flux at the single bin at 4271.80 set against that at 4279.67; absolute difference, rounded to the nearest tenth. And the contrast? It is 6.7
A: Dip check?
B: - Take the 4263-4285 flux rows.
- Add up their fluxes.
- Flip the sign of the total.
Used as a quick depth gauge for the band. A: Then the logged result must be -412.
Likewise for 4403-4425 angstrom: -453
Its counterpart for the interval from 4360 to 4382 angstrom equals -421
